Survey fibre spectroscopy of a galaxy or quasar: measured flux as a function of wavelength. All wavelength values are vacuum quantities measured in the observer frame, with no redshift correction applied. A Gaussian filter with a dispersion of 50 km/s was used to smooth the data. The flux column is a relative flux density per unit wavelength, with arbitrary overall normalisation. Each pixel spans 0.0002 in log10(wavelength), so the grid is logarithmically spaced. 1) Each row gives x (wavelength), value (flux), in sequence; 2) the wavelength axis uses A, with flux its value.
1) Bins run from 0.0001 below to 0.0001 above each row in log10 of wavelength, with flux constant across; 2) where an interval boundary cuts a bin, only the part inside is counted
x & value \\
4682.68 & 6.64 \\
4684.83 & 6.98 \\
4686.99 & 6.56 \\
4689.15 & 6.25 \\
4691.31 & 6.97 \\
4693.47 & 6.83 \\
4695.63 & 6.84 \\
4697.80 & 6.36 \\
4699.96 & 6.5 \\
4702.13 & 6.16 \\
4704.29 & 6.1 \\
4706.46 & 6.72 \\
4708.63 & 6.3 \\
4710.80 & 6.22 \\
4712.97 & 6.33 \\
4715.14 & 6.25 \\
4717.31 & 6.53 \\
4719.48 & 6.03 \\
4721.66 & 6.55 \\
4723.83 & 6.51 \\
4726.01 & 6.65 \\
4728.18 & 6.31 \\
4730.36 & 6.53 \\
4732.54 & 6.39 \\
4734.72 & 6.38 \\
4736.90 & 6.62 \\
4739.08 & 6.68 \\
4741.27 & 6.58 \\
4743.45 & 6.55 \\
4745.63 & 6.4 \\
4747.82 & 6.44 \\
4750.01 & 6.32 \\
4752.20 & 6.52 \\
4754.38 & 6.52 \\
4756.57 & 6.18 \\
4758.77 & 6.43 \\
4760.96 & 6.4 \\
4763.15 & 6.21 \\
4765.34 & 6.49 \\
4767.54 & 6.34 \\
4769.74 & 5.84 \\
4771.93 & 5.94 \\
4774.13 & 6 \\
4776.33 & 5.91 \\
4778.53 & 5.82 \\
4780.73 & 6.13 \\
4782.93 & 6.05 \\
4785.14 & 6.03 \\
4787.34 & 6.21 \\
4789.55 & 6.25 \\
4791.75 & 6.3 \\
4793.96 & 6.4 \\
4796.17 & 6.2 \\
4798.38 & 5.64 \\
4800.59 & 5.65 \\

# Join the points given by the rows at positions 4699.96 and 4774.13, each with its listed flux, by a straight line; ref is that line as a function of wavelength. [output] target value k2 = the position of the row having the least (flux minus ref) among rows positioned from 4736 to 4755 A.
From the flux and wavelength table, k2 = 4750.01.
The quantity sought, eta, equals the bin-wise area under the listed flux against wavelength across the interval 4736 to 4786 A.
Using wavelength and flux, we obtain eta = 314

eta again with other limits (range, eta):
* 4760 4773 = 81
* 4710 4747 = 238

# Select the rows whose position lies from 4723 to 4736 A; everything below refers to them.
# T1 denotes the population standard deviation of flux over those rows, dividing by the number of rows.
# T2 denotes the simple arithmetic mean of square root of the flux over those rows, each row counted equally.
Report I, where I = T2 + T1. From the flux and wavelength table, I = 2.66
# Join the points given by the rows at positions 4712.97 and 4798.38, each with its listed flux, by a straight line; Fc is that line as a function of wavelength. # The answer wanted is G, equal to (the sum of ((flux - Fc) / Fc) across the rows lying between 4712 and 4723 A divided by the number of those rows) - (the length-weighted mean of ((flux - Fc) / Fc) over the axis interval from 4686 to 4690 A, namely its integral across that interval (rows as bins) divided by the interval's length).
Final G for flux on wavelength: 0.03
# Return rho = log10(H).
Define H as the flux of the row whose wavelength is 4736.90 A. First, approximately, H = 6.62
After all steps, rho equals 0.821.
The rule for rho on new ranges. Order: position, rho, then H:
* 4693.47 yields 0.834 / 6.83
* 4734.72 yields 0.805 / 6.38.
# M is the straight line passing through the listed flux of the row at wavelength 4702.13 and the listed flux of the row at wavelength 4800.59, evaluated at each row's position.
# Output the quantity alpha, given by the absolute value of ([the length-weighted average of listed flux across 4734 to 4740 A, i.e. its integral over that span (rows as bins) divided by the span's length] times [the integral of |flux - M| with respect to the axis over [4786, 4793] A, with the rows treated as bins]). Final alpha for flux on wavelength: 25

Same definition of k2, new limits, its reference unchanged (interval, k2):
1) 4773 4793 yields 4778.53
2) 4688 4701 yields 4689.15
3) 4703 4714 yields 4704.29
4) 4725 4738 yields 4728.18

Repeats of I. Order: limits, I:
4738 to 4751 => 2.67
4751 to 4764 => 2.66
